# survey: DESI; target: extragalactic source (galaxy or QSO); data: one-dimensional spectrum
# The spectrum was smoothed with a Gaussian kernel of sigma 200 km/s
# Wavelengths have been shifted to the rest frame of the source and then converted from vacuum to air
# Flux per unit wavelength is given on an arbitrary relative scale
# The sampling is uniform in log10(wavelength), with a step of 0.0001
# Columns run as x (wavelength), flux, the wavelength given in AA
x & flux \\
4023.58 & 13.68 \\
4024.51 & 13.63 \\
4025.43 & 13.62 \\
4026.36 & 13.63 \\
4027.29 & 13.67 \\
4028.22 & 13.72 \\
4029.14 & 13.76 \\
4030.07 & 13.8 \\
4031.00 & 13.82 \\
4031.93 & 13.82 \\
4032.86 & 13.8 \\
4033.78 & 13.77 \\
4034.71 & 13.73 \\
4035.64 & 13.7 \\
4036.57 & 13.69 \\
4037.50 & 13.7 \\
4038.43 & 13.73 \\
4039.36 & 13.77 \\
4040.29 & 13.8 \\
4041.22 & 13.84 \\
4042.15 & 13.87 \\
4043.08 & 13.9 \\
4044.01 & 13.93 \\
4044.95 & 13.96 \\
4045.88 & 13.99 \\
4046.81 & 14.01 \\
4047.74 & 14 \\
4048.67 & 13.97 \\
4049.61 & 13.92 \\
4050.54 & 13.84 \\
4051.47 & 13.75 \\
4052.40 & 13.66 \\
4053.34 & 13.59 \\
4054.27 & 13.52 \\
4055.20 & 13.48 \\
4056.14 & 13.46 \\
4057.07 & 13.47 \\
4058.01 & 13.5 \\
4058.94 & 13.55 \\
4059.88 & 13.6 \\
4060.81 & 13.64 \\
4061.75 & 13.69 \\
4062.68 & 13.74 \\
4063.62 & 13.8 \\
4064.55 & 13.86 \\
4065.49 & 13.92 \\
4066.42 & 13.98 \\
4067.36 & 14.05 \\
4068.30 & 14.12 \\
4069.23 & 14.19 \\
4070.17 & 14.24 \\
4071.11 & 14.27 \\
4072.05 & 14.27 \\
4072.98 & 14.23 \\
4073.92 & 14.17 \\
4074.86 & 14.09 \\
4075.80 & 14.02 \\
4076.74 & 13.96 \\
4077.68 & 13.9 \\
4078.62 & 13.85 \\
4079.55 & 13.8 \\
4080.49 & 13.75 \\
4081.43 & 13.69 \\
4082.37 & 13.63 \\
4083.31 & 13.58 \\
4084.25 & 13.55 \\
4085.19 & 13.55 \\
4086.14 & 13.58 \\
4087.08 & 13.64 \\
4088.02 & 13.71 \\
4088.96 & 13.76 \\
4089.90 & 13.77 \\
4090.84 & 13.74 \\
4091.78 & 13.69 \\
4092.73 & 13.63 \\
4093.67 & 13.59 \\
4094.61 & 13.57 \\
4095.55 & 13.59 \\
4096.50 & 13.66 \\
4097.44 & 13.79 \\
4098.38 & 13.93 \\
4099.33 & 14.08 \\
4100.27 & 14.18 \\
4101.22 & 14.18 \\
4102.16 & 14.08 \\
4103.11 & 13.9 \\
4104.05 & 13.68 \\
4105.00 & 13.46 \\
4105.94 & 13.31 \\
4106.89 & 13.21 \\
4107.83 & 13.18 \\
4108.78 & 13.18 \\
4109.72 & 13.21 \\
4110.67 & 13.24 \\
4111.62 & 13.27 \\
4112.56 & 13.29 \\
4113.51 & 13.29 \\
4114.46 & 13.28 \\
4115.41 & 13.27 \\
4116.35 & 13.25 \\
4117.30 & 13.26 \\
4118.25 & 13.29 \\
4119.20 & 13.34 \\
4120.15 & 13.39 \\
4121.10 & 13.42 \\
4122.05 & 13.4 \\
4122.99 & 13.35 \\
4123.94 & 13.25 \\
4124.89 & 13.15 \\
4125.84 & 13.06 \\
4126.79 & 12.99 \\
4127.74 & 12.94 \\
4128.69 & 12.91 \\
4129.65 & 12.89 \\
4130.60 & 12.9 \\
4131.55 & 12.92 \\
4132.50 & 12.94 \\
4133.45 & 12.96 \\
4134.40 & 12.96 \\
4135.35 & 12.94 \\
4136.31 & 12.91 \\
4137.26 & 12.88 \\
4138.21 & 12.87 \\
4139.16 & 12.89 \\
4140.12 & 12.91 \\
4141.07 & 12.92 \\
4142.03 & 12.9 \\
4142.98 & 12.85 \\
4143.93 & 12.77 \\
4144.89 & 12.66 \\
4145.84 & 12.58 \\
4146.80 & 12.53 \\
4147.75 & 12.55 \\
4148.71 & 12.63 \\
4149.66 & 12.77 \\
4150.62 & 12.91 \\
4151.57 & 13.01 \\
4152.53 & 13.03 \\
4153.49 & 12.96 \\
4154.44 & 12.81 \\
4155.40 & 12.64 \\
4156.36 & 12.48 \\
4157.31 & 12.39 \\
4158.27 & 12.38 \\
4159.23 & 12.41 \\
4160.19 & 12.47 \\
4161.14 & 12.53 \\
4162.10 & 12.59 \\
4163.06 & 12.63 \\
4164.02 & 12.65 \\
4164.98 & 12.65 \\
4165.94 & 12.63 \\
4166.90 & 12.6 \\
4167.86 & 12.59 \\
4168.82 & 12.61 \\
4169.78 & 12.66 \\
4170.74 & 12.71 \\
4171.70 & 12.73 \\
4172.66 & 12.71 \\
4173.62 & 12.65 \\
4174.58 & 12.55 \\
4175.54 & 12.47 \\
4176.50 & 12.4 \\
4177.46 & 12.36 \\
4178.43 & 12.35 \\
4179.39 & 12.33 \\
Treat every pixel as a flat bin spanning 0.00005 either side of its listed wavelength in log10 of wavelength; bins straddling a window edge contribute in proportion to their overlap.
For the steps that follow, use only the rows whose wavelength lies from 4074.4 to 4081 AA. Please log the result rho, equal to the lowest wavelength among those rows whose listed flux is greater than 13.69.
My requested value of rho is 4074.86 AA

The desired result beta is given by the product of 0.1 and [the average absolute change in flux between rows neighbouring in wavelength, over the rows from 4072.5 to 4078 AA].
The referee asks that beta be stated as 0.0066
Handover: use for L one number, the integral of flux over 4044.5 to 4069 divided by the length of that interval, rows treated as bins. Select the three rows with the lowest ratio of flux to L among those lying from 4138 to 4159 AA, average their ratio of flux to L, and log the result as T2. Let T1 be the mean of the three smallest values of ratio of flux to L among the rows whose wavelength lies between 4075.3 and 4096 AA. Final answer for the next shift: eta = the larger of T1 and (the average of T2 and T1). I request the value 0.984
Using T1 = 0.98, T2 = 0.90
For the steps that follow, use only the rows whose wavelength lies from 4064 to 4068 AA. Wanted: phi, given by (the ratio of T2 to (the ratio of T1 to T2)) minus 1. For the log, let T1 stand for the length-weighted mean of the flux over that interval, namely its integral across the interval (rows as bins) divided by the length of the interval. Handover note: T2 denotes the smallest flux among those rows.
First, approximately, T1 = 14.0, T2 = 13.86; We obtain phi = 12.8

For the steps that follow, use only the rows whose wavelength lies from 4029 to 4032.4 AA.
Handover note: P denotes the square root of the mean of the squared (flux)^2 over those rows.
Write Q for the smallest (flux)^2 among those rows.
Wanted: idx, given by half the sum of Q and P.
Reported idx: 190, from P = 190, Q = 189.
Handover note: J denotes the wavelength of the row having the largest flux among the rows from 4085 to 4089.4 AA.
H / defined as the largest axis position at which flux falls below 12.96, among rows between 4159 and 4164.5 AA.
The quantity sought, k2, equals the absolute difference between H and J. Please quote 75.1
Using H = 4164.02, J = 4088.96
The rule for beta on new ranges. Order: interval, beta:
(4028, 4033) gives 0.0024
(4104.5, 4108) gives 0.0093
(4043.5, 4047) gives 0.0027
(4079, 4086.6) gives 0.0040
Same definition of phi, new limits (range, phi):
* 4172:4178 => 11.2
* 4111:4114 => 12.3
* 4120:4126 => 11.8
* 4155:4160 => 11.3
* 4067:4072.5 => 12.9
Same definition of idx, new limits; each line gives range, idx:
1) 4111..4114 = 176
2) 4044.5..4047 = 195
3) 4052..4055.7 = 183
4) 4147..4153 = 161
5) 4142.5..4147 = 159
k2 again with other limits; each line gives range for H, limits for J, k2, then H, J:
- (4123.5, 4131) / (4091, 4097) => 38.8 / 4130.60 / 4091.78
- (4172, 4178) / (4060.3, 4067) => 111.0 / 4177.46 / 4066.42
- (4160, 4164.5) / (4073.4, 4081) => 90.1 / 4164.02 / 4073.92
